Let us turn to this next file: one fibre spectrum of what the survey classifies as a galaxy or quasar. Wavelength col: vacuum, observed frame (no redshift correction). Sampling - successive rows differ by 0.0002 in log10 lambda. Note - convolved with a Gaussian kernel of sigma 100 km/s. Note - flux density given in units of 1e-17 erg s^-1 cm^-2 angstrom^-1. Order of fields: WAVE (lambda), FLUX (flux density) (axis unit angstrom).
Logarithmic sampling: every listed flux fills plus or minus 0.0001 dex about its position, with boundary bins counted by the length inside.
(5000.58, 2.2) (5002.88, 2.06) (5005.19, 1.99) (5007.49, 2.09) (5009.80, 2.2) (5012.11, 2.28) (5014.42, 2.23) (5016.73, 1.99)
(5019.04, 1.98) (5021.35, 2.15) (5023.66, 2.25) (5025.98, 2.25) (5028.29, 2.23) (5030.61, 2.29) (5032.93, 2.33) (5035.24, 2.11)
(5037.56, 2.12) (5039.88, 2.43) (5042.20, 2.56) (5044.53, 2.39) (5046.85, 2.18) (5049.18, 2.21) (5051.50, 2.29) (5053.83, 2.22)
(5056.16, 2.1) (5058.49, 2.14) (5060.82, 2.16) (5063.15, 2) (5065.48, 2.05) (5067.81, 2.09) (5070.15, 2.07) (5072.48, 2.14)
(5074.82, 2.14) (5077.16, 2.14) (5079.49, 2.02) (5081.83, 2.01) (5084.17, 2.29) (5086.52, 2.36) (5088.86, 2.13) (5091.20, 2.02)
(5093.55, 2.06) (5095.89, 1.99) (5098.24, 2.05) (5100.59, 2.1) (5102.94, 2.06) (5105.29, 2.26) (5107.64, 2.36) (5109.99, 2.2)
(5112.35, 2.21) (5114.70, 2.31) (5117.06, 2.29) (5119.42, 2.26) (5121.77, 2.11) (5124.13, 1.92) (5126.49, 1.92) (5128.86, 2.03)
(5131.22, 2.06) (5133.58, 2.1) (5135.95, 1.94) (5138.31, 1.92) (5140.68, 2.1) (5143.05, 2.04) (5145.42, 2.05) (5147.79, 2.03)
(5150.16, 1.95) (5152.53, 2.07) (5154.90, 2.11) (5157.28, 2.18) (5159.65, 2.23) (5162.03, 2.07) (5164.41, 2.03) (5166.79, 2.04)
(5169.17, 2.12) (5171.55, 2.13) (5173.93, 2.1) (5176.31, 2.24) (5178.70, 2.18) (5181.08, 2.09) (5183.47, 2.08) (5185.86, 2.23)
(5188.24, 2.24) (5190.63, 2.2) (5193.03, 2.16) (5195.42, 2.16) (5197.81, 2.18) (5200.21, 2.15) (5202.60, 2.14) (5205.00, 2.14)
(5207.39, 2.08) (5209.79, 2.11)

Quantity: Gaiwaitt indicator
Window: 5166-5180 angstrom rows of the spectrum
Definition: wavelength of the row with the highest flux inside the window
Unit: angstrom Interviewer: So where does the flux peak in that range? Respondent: 5176.31 angstrom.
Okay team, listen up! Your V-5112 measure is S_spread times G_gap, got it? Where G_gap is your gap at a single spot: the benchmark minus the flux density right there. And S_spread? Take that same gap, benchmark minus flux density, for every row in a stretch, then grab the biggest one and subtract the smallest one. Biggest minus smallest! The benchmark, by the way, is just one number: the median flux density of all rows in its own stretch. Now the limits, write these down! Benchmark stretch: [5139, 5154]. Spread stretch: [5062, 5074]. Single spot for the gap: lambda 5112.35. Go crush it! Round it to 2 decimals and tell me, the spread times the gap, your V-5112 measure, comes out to -0.02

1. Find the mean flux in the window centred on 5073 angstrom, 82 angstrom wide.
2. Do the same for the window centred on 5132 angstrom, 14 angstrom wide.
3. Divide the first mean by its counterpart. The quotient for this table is 1.09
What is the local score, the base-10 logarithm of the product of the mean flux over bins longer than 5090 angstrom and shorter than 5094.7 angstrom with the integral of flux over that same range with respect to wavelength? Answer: 1.29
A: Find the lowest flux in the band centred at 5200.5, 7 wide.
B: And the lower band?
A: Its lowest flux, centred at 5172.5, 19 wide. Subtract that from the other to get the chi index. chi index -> 0.11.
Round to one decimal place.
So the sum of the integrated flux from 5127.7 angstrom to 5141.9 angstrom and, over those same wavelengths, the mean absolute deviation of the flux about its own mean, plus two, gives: 30.8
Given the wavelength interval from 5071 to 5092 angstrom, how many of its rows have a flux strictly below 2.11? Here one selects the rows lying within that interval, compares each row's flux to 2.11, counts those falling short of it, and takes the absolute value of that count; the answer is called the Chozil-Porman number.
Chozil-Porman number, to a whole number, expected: 3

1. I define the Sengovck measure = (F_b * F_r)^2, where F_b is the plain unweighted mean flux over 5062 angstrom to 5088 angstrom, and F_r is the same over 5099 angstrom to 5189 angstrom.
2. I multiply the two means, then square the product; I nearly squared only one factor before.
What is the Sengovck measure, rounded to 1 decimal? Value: 20.1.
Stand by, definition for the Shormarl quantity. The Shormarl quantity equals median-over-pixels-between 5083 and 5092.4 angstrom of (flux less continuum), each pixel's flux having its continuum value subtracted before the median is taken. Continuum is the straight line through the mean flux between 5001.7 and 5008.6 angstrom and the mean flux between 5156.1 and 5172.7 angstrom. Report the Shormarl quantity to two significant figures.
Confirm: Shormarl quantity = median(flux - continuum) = 0.13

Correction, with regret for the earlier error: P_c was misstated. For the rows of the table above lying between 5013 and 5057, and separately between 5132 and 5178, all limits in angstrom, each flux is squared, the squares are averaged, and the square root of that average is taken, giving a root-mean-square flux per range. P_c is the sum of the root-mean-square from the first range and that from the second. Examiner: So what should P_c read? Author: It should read 4.31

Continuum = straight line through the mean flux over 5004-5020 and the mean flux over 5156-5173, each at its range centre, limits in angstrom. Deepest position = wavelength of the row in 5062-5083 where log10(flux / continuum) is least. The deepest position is 5063.15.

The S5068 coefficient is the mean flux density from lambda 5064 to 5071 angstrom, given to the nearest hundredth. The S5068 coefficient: 2.07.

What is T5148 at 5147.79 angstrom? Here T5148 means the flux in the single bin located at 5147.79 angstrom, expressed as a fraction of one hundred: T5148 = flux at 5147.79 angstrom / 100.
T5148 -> 0.0203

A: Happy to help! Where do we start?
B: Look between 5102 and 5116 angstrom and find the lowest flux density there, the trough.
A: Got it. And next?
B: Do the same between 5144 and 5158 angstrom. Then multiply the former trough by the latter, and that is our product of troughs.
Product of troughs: 4.02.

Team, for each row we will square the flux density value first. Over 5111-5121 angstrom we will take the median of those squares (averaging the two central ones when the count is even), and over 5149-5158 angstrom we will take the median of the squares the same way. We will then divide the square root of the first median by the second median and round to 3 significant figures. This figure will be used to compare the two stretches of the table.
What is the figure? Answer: 0.521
